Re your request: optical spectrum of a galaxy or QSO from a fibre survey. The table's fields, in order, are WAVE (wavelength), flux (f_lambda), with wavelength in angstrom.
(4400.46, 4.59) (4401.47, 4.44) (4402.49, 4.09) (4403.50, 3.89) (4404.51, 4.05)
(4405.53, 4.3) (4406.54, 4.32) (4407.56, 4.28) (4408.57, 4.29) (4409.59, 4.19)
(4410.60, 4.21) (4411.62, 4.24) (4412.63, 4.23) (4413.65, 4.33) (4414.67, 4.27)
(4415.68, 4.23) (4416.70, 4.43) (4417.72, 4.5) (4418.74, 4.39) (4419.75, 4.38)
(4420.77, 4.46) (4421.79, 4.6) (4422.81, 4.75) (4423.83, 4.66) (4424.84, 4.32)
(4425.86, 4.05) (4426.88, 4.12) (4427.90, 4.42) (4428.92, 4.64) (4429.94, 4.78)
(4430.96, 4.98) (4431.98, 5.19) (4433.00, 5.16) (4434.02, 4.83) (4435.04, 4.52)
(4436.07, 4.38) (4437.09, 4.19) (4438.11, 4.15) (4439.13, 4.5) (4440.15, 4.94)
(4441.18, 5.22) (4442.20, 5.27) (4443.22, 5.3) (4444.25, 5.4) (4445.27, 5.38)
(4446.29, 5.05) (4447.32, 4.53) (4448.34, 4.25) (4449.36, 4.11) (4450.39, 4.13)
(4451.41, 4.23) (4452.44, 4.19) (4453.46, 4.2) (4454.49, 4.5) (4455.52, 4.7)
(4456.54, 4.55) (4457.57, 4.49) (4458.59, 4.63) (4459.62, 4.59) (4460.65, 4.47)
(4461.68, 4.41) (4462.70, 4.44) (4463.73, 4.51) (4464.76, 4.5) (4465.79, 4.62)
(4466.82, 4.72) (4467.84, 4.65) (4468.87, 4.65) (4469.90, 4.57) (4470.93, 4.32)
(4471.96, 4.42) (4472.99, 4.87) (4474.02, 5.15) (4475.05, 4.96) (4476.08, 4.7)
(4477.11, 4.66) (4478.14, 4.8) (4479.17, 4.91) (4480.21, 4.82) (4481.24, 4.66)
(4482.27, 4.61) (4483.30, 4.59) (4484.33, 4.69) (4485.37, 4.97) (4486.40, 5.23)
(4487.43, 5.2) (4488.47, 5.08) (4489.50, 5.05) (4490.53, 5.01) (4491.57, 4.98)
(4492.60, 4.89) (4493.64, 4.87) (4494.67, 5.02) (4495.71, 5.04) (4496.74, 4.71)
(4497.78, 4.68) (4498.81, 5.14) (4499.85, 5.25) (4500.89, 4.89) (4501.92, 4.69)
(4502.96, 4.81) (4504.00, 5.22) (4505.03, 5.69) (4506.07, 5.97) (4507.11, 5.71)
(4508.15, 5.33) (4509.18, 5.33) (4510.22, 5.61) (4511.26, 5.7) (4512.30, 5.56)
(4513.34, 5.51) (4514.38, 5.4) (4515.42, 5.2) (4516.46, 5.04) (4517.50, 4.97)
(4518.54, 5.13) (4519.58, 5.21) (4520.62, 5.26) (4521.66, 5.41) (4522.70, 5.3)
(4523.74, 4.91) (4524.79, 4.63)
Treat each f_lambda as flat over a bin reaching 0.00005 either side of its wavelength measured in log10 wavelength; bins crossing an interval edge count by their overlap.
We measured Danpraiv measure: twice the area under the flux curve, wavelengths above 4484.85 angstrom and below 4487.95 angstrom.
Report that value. 31.8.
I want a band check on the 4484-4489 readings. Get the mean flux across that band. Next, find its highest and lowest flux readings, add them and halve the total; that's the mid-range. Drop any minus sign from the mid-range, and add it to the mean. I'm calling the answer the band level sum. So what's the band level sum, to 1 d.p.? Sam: 10.0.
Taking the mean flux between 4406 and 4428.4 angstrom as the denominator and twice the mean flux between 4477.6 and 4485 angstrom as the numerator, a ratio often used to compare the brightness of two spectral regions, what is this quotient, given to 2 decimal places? 2.17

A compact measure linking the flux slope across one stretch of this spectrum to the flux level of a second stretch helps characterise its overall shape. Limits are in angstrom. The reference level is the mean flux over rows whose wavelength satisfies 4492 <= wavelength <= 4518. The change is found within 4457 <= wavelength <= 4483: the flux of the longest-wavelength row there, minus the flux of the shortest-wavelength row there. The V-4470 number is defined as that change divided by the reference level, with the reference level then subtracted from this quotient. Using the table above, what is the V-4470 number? -5.19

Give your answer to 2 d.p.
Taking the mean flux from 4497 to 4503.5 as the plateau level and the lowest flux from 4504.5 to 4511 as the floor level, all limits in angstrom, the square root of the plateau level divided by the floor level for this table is 0.96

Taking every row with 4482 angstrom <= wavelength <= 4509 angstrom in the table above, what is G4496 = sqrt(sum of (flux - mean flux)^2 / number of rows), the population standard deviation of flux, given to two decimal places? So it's 0.34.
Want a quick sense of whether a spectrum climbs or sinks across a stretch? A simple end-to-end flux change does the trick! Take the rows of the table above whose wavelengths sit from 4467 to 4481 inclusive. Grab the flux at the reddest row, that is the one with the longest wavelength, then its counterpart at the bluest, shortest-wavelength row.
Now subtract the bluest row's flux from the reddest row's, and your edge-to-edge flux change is 0.17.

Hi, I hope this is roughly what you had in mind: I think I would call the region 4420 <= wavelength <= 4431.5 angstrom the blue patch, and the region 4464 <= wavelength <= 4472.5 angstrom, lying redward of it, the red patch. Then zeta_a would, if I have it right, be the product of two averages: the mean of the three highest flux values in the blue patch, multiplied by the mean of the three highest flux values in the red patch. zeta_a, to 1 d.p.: 22.6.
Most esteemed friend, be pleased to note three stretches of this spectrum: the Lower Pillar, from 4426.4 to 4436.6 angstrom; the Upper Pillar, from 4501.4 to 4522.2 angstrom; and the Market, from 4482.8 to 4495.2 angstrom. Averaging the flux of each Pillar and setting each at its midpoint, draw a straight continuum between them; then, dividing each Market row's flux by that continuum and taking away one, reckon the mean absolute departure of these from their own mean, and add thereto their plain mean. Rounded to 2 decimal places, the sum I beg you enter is -0.01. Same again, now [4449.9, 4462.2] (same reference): -0.07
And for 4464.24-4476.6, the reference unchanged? -0.04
